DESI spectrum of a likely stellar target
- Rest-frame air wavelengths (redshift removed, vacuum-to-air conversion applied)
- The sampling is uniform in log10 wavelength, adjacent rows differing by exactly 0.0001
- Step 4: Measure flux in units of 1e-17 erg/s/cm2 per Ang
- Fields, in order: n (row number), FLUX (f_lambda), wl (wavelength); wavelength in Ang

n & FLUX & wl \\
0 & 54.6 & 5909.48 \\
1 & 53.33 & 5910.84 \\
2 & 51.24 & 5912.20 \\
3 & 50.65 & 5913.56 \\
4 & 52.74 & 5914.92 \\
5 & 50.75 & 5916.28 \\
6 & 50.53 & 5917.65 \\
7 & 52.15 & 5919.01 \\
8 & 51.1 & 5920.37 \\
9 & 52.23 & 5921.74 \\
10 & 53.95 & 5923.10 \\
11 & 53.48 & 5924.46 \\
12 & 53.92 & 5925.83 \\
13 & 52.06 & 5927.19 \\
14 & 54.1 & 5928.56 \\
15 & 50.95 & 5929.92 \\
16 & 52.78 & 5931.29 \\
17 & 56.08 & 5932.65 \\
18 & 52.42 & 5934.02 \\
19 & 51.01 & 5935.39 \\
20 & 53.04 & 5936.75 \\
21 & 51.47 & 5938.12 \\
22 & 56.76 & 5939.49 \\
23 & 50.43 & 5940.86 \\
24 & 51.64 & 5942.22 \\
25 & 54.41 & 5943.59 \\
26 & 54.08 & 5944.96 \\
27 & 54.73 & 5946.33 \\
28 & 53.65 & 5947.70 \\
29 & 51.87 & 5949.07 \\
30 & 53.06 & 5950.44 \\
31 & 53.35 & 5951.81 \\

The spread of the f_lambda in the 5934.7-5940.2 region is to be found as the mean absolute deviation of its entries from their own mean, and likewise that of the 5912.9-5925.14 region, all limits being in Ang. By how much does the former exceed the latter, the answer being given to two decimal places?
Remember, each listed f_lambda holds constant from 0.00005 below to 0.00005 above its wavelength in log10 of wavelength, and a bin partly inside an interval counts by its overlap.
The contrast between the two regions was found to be 0.78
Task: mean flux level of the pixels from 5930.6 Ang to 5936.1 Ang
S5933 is 53.1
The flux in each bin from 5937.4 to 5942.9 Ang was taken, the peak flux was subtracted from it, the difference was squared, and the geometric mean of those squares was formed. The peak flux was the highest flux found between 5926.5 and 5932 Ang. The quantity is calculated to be 7.9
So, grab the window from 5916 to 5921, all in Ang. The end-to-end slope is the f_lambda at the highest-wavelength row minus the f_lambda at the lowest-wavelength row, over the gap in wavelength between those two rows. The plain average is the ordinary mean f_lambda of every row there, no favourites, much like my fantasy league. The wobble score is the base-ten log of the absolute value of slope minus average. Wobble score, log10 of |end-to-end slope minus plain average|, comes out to 1.71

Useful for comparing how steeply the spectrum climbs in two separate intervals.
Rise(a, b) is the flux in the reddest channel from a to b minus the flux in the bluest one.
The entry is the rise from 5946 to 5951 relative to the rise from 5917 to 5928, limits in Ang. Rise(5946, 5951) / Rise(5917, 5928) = -1.1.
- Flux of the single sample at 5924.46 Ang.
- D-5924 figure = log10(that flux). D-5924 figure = 1.73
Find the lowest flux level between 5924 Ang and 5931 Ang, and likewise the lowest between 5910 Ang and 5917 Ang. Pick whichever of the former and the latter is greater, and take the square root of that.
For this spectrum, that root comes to 7.14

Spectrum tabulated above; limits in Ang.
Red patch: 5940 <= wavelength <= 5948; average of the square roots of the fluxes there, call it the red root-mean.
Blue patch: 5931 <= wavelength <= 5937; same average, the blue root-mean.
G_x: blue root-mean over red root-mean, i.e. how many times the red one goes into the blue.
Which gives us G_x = 1.00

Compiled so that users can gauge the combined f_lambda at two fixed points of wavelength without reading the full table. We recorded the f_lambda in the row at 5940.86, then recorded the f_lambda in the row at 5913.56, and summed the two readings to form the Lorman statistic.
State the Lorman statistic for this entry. 101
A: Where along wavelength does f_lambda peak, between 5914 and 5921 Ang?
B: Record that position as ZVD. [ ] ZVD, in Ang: 5914.92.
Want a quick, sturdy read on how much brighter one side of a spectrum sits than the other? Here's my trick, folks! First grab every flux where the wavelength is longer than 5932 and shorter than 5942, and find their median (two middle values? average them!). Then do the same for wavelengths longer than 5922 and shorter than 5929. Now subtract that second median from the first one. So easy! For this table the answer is -1.5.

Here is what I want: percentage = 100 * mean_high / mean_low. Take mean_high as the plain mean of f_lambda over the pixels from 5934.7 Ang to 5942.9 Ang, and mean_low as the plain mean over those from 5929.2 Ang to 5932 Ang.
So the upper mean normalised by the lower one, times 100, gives 101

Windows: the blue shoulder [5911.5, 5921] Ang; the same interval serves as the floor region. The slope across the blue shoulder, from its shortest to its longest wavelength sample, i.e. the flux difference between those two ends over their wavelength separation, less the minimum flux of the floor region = -50.5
